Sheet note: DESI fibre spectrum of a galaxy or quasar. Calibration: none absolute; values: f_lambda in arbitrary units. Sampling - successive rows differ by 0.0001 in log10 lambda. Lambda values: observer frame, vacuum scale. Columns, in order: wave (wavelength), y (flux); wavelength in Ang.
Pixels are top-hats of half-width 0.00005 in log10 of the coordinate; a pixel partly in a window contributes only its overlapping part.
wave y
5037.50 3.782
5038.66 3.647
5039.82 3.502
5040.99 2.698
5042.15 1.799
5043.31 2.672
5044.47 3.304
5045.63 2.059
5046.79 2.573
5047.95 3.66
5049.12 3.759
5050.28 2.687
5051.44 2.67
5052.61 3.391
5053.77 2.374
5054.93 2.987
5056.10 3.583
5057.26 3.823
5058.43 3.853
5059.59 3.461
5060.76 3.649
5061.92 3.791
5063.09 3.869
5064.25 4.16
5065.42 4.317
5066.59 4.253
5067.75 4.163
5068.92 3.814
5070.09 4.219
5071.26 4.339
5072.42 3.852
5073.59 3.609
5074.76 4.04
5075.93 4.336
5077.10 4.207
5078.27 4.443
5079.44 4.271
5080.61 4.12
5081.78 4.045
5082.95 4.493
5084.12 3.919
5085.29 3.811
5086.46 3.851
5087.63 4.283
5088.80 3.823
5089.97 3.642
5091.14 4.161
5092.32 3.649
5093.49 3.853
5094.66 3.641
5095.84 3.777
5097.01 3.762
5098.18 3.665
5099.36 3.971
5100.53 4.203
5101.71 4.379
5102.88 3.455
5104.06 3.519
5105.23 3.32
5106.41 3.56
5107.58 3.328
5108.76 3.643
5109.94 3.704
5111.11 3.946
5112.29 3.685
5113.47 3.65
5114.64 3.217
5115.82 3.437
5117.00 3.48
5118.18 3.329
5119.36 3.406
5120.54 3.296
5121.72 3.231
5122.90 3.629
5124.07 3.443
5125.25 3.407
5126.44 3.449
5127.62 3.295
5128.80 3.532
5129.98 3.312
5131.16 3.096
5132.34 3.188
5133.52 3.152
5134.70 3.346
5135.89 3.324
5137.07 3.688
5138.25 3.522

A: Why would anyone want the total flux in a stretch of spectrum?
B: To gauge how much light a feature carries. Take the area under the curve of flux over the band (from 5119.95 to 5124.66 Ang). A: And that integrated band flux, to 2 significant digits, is 16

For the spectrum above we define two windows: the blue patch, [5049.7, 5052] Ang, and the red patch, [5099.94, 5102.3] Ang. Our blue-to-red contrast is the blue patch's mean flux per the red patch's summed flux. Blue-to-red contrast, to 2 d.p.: 0.31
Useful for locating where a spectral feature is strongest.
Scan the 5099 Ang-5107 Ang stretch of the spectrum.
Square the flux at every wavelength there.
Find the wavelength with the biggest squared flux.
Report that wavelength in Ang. 5101.71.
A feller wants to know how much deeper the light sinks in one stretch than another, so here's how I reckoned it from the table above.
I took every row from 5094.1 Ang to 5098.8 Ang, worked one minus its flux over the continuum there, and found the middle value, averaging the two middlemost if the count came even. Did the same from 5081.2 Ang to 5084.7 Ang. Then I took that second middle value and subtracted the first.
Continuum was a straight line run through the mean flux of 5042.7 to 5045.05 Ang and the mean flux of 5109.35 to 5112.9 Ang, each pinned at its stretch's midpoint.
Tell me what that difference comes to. -0.15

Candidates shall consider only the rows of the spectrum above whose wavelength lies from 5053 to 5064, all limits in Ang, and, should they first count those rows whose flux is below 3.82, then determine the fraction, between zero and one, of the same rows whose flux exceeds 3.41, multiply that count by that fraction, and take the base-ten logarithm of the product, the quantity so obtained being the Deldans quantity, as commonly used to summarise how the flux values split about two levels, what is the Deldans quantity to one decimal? 0.7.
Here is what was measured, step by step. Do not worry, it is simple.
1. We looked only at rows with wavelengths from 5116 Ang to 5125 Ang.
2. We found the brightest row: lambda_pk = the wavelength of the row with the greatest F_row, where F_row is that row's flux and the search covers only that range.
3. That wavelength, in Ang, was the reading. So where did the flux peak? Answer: 5122.90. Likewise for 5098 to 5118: 5101.71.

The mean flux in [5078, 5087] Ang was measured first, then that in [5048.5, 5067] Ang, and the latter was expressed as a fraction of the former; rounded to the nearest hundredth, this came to 0.86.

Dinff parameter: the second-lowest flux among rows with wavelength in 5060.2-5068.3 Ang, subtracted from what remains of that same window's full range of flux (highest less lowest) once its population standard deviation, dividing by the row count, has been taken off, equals -3.36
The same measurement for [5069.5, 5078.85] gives -3.28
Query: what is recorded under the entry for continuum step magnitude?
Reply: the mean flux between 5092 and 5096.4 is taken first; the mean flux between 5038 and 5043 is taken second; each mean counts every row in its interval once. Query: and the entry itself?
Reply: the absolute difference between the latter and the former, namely 0.8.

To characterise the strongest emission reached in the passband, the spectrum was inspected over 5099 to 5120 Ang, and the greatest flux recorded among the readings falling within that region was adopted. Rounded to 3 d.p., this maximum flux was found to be 4.379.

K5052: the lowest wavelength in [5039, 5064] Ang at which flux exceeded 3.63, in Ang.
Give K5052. 5047.95 Ang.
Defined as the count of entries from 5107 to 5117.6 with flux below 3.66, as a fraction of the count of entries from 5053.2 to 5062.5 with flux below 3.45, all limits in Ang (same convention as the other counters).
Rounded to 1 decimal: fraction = 3.0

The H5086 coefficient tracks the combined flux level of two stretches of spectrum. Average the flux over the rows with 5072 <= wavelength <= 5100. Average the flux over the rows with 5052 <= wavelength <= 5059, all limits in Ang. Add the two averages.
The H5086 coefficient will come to 7.30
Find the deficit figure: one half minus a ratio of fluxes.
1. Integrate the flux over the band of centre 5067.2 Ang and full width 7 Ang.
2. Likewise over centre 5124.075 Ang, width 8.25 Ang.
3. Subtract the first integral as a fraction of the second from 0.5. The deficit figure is -0.5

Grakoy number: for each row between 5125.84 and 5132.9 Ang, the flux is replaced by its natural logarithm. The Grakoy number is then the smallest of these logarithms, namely 1.13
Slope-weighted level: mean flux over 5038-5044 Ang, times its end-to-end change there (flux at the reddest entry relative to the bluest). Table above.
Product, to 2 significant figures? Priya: -2.8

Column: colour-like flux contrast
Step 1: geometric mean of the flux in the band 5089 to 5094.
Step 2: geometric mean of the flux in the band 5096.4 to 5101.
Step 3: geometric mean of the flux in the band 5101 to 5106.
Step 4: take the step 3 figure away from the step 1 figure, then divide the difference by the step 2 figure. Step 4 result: 0.04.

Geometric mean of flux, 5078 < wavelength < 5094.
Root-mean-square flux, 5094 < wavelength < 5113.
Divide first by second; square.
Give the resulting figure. 1.16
